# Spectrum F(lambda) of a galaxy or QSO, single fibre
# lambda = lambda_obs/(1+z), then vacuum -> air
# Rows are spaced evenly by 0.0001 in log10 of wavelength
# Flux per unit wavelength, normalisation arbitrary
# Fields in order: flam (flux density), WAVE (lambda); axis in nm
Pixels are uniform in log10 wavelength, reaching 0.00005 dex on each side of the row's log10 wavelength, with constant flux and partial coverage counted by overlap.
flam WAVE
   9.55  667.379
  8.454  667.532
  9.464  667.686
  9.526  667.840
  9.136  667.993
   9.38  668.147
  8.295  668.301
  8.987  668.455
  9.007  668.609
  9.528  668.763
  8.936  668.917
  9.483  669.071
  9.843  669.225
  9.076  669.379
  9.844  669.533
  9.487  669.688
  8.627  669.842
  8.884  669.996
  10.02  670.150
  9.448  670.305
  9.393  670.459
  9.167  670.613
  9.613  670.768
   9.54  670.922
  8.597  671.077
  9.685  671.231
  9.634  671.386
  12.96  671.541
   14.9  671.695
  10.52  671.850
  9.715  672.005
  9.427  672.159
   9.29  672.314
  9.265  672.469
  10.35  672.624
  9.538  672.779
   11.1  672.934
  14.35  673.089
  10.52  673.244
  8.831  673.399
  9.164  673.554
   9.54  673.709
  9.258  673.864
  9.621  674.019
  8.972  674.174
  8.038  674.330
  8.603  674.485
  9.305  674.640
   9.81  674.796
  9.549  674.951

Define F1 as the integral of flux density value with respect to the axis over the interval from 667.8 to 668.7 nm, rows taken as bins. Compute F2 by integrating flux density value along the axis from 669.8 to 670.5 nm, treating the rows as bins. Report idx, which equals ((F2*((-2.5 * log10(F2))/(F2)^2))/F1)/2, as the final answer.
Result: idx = -0.019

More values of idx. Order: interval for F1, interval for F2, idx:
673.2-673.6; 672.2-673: -0.038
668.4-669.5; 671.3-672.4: -0.011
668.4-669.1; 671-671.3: -0.031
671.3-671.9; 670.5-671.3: -0.020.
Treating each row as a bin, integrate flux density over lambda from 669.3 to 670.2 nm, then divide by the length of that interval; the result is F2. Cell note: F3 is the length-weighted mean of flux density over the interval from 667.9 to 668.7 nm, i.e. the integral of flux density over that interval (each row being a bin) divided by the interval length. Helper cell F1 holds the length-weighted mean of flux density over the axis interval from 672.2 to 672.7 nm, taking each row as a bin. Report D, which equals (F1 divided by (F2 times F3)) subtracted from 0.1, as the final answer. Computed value -0.015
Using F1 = 9.6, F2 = 9.3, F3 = 9.0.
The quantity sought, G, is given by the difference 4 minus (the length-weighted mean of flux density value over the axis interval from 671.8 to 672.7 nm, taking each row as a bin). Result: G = -5.7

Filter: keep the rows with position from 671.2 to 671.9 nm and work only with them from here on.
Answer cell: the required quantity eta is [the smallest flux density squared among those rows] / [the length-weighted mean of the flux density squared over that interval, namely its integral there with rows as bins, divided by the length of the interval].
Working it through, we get 0.66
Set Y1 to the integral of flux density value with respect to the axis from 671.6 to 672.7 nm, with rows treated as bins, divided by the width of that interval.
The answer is 10.5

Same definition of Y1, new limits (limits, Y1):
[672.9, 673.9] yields 10.4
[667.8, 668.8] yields 9.1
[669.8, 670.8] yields 9.3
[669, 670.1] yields 9.3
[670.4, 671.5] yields 9.5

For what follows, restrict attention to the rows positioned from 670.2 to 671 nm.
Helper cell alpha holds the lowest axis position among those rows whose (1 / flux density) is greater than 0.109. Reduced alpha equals 670.613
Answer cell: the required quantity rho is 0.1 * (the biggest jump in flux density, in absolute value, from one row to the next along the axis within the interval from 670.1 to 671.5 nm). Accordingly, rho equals 0.11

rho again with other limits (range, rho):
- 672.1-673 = 0.16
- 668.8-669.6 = 0.08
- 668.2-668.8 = 0.07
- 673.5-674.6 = 0.09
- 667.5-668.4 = 0.11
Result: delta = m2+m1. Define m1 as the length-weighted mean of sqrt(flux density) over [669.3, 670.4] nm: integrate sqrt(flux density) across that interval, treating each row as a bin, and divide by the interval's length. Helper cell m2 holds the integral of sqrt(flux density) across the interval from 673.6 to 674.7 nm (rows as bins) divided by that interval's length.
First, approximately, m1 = 3.06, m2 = 3.01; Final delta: 6.06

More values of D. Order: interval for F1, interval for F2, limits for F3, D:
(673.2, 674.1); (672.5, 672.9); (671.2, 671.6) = 0.012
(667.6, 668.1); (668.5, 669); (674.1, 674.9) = -0.014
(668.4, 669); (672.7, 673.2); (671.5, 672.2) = 0.032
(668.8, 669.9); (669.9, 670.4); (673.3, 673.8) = -0.007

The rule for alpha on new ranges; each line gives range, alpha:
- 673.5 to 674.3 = 673.554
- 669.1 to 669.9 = 669.379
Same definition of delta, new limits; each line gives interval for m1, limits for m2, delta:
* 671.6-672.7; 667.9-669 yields 6.24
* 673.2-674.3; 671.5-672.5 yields 6.34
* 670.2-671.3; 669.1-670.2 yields 6.12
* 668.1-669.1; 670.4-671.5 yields 6.09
